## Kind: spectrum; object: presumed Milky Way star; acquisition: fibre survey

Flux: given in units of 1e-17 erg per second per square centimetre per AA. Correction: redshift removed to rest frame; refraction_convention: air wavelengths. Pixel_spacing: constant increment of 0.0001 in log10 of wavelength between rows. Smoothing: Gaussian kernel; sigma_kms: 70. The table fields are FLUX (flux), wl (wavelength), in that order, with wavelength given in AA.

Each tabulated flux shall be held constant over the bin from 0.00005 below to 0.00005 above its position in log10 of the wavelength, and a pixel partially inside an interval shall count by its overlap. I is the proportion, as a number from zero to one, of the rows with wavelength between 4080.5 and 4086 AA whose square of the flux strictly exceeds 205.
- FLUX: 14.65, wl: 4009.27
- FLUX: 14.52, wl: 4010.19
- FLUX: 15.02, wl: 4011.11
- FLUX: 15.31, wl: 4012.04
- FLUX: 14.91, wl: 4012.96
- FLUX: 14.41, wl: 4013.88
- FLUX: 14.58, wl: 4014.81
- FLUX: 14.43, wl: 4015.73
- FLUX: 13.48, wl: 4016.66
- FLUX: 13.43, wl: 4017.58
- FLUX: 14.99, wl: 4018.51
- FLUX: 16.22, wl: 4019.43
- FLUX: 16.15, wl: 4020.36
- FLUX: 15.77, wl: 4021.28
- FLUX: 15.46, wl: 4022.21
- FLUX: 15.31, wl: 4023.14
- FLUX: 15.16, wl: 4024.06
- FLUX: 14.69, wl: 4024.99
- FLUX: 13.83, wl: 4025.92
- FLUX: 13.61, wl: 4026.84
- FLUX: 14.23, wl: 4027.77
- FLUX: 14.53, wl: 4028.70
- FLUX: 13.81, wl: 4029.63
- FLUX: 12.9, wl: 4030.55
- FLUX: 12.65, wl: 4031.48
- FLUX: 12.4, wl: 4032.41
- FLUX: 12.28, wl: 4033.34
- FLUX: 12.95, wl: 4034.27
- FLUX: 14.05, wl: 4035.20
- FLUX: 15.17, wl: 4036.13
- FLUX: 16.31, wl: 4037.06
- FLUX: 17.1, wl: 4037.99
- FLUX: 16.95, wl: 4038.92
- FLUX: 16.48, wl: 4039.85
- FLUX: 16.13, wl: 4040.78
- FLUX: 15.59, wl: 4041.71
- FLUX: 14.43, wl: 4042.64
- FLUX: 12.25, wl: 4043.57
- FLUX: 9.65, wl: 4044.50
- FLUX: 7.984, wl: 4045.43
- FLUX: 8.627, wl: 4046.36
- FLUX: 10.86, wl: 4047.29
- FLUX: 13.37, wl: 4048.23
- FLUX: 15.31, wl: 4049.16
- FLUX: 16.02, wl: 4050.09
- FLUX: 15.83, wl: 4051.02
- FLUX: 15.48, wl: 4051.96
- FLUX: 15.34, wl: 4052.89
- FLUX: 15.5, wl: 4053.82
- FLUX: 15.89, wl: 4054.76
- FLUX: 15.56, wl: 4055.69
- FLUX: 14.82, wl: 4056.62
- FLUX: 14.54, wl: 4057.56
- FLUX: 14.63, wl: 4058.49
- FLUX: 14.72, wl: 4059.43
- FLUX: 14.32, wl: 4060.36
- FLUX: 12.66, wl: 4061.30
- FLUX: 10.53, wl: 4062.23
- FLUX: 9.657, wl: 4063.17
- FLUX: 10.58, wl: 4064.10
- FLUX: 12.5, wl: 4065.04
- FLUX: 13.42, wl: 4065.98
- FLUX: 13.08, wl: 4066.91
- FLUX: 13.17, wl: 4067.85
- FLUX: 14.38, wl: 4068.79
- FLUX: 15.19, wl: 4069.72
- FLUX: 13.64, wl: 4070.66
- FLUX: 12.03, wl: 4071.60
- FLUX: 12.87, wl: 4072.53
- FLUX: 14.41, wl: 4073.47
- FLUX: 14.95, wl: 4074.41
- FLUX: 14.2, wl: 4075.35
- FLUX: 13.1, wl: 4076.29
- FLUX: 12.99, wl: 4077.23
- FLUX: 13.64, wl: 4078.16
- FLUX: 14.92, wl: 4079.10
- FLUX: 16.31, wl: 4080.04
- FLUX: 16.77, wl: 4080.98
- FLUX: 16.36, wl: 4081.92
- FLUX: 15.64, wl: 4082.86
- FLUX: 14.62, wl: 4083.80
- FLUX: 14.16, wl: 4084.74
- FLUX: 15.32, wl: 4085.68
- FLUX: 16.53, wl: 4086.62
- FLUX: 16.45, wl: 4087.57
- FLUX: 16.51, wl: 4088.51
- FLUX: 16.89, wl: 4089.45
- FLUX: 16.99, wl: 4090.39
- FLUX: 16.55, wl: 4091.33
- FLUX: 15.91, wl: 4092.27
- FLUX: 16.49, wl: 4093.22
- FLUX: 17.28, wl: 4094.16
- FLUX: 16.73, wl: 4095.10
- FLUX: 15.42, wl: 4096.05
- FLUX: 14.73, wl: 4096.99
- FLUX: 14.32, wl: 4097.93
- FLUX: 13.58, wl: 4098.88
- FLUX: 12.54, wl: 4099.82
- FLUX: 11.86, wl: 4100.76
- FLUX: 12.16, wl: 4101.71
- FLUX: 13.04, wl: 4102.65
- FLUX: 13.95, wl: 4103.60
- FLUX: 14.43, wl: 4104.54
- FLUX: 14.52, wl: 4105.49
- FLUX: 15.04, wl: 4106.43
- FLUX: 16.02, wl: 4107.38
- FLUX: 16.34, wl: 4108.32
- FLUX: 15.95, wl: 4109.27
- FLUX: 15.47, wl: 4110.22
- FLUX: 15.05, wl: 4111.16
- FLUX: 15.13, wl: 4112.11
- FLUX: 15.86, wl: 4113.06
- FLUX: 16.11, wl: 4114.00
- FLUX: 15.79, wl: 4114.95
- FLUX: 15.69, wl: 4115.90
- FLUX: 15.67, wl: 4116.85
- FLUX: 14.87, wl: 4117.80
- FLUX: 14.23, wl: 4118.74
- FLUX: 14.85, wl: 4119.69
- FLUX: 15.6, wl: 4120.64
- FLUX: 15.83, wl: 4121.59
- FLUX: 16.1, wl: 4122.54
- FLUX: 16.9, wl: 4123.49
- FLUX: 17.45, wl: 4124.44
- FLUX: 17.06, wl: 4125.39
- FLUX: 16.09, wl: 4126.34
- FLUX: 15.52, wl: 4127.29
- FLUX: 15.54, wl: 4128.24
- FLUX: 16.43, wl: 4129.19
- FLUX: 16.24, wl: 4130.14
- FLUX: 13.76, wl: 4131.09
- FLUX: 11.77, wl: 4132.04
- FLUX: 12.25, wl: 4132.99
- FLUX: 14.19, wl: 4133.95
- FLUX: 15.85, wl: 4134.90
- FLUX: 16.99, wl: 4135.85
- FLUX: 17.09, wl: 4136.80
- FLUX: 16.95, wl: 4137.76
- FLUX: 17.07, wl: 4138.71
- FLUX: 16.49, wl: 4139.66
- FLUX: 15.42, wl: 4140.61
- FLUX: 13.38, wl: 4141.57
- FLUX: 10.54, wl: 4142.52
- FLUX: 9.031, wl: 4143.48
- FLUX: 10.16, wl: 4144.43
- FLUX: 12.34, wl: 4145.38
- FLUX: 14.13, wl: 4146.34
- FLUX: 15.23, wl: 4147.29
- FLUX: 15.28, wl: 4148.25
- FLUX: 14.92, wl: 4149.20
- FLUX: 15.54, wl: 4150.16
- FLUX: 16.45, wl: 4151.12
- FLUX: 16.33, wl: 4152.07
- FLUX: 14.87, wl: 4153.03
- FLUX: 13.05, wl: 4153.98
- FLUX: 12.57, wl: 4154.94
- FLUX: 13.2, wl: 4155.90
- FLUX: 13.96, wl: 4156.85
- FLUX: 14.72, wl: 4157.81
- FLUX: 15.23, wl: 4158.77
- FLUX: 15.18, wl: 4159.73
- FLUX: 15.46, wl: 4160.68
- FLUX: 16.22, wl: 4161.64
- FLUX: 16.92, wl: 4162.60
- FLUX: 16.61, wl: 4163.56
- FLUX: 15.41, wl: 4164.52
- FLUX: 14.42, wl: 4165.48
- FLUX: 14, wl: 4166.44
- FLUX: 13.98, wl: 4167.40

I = 0.83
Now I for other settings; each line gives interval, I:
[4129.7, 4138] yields 0.56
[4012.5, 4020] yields 0.75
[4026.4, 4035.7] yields 0.10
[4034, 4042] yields 0.78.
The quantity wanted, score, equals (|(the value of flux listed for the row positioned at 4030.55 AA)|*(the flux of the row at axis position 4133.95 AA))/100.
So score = 1.83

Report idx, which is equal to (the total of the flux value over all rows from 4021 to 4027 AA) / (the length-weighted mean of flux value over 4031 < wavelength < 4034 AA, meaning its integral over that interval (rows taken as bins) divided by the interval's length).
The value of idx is 8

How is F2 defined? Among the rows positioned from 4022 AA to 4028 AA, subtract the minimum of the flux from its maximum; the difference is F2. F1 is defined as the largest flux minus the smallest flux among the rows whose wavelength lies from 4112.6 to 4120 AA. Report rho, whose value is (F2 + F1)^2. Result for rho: 14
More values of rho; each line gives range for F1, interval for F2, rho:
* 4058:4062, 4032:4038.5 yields 47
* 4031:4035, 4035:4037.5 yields 9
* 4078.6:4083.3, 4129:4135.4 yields 42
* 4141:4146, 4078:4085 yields 56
